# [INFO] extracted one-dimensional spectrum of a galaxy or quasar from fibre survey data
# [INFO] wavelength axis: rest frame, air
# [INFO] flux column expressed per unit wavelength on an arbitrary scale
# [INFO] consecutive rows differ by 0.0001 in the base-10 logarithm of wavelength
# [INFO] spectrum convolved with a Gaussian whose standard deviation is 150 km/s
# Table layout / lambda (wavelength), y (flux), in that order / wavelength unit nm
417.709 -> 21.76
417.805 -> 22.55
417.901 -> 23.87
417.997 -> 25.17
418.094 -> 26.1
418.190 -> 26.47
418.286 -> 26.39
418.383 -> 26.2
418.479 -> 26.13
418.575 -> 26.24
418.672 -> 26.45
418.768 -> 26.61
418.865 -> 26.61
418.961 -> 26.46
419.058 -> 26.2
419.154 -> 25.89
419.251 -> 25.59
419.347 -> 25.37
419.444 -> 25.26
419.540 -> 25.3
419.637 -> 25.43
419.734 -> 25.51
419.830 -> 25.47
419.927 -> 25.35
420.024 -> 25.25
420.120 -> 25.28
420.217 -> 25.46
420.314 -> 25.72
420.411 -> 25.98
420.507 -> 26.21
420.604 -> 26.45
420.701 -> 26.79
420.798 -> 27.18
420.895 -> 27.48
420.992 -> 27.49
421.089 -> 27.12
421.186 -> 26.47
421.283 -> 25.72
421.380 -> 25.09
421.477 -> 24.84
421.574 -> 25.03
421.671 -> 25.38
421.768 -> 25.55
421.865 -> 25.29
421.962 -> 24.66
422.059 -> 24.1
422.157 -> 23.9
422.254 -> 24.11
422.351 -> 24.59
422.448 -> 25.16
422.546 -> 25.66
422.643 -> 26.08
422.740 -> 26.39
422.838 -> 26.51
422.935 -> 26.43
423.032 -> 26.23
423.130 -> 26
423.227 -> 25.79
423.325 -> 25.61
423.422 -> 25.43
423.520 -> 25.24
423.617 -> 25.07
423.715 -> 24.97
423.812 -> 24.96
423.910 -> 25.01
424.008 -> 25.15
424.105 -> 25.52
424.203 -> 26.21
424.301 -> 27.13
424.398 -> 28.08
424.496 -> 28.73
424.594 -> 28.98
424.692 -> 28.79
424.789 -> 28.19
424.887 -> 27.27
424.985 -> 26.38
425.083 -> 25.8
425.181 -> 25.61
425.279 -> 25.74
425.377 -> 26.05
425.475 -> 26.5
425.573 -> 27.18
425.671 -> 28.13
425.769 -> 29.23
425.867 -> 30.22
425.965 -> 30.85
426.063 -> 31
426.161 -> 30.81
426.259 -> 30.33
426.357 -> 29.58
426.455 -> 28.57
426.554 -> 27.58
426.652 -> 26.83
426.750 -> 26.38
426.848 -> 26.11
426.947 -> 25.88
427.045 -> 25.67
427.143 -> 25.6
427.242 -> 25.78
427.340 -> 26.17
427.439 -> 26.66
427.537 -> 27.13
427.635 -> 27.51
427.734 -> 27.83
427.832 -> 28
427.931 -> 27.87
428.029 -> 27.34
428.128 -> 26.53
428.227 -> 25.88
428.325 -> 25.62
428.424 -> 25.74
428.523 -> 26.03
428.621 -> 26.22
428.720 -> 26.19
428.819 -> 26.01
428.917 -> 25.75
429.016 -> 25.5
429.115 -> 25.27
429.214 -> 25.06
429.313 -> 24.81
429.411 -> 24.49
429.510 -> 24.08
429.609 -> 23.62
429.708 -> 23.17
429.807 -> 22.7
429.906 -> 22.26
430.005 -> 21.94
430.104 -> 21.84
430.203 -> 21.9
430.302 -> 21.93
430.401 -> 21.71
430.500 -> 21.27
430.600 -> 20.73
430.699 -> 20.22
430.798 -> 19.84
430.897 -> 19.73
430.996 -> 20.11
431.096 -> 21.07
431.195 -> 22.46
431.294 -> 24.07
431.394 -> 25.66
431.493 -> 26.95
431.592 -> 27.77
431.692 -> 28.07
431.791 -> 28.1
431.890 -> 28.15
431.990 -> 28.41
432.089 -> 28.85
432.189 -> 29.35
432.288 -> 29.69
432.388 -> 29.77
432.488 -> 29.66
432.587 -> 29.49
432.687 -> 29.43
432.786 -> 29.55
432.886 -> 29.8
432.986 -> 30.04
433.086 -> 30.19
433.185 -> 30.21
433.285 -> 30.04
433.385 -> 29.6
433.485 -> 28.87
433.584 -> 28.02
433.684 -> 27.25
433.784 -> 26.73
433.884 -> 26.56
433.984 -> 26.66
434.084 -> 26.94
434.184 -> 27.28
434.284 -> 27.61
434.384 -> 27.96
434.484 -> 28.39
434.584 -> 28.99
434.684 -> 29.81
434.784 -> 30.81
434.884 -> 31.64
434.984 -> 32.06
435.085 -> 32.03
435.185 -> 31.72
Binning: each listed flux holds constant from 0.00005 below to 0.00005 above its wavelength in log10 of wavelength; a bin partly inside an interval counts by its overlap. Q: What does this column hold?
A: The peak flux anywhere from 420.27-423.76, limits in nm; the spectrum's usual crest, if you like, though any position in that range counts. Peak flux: 27.49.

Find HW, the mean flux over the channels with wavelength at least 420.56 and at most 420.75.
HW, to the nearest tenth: 26.6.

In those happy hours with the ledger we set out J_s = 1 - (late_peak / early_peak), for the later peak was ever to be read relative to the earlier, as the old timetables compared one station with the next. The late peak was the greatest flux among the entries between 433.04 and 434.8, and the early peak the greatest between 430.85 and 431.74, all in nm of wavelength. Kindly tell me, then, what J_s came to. -0.098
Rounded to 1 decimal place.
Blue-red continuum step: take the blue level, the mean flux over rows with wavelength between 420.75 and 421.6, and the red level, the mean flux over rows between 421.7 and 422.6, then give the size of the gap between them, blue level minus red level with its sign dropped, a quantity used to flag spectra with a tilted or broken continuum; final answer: 1.5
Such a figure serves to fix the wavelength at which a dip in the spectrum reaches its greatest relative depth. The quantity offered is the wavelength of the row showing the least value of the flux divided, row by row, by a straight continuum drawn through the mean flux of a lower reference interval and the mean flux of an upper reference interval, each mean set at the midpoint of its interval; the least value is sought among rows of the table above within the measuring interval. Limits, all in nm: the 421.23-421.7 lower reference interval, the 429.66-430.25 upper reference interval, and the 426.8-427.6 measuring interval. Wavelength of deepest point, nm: 427.143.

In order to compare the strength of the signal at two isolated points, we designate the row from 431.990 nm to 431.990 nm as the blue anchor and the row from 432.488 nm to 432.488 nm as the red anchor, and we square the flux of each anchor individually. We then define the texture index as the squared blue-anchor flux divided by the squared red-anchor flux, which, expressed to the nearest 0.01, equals 0.92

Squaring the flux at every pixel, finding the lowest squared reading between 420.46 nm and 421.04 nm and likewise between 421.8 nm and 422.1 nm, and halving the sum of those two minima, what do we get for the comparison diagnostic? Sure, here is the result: 634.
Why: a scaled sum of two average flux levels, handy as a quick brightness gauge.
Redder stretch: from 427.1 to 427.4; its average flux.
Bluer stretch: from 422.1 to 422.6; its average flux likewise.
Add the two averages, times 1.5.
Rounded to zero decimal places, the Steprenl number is 76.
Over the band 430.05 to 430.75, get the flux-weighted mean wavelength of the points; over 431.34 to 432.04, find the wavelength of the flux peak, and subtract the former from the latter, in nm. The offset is 1.59 nm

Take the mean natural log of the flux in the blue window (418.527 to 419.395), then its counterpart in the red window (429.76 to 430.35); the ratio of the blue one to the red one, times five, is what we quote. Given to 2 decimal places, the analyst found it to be 5.27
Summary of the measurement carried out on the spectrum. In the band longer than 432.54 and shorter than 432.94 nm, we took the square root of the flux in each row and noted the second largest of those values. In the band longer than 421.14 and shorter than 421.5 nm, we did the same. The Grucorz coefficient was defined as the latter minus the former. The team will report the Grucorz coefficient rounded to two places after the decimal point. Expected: -0.36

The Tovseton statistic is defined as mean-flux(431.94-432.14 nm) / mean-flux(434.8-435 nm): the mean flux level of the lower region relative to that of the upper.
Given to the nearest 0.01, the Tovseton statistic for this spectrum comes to 0.90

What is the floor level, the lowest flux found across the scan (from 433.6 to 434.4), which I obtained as 26.56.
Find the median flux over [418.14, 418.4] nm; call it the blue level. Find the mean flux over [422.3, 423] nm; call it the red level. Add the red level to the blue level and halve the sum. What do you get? 26.1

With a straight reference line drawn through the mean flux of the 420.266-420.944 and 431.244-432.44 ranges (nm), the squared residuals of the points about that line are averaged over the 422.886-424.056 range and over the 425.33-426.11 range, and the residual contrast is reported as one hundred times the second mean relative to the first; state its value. 244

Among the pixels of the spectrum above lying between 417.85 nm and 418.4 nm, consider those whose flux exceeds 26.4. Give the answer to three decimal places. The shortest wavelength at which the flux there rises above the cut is 418.190 nm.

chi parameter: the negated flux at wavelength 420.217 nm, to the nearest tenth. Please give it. -25.5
